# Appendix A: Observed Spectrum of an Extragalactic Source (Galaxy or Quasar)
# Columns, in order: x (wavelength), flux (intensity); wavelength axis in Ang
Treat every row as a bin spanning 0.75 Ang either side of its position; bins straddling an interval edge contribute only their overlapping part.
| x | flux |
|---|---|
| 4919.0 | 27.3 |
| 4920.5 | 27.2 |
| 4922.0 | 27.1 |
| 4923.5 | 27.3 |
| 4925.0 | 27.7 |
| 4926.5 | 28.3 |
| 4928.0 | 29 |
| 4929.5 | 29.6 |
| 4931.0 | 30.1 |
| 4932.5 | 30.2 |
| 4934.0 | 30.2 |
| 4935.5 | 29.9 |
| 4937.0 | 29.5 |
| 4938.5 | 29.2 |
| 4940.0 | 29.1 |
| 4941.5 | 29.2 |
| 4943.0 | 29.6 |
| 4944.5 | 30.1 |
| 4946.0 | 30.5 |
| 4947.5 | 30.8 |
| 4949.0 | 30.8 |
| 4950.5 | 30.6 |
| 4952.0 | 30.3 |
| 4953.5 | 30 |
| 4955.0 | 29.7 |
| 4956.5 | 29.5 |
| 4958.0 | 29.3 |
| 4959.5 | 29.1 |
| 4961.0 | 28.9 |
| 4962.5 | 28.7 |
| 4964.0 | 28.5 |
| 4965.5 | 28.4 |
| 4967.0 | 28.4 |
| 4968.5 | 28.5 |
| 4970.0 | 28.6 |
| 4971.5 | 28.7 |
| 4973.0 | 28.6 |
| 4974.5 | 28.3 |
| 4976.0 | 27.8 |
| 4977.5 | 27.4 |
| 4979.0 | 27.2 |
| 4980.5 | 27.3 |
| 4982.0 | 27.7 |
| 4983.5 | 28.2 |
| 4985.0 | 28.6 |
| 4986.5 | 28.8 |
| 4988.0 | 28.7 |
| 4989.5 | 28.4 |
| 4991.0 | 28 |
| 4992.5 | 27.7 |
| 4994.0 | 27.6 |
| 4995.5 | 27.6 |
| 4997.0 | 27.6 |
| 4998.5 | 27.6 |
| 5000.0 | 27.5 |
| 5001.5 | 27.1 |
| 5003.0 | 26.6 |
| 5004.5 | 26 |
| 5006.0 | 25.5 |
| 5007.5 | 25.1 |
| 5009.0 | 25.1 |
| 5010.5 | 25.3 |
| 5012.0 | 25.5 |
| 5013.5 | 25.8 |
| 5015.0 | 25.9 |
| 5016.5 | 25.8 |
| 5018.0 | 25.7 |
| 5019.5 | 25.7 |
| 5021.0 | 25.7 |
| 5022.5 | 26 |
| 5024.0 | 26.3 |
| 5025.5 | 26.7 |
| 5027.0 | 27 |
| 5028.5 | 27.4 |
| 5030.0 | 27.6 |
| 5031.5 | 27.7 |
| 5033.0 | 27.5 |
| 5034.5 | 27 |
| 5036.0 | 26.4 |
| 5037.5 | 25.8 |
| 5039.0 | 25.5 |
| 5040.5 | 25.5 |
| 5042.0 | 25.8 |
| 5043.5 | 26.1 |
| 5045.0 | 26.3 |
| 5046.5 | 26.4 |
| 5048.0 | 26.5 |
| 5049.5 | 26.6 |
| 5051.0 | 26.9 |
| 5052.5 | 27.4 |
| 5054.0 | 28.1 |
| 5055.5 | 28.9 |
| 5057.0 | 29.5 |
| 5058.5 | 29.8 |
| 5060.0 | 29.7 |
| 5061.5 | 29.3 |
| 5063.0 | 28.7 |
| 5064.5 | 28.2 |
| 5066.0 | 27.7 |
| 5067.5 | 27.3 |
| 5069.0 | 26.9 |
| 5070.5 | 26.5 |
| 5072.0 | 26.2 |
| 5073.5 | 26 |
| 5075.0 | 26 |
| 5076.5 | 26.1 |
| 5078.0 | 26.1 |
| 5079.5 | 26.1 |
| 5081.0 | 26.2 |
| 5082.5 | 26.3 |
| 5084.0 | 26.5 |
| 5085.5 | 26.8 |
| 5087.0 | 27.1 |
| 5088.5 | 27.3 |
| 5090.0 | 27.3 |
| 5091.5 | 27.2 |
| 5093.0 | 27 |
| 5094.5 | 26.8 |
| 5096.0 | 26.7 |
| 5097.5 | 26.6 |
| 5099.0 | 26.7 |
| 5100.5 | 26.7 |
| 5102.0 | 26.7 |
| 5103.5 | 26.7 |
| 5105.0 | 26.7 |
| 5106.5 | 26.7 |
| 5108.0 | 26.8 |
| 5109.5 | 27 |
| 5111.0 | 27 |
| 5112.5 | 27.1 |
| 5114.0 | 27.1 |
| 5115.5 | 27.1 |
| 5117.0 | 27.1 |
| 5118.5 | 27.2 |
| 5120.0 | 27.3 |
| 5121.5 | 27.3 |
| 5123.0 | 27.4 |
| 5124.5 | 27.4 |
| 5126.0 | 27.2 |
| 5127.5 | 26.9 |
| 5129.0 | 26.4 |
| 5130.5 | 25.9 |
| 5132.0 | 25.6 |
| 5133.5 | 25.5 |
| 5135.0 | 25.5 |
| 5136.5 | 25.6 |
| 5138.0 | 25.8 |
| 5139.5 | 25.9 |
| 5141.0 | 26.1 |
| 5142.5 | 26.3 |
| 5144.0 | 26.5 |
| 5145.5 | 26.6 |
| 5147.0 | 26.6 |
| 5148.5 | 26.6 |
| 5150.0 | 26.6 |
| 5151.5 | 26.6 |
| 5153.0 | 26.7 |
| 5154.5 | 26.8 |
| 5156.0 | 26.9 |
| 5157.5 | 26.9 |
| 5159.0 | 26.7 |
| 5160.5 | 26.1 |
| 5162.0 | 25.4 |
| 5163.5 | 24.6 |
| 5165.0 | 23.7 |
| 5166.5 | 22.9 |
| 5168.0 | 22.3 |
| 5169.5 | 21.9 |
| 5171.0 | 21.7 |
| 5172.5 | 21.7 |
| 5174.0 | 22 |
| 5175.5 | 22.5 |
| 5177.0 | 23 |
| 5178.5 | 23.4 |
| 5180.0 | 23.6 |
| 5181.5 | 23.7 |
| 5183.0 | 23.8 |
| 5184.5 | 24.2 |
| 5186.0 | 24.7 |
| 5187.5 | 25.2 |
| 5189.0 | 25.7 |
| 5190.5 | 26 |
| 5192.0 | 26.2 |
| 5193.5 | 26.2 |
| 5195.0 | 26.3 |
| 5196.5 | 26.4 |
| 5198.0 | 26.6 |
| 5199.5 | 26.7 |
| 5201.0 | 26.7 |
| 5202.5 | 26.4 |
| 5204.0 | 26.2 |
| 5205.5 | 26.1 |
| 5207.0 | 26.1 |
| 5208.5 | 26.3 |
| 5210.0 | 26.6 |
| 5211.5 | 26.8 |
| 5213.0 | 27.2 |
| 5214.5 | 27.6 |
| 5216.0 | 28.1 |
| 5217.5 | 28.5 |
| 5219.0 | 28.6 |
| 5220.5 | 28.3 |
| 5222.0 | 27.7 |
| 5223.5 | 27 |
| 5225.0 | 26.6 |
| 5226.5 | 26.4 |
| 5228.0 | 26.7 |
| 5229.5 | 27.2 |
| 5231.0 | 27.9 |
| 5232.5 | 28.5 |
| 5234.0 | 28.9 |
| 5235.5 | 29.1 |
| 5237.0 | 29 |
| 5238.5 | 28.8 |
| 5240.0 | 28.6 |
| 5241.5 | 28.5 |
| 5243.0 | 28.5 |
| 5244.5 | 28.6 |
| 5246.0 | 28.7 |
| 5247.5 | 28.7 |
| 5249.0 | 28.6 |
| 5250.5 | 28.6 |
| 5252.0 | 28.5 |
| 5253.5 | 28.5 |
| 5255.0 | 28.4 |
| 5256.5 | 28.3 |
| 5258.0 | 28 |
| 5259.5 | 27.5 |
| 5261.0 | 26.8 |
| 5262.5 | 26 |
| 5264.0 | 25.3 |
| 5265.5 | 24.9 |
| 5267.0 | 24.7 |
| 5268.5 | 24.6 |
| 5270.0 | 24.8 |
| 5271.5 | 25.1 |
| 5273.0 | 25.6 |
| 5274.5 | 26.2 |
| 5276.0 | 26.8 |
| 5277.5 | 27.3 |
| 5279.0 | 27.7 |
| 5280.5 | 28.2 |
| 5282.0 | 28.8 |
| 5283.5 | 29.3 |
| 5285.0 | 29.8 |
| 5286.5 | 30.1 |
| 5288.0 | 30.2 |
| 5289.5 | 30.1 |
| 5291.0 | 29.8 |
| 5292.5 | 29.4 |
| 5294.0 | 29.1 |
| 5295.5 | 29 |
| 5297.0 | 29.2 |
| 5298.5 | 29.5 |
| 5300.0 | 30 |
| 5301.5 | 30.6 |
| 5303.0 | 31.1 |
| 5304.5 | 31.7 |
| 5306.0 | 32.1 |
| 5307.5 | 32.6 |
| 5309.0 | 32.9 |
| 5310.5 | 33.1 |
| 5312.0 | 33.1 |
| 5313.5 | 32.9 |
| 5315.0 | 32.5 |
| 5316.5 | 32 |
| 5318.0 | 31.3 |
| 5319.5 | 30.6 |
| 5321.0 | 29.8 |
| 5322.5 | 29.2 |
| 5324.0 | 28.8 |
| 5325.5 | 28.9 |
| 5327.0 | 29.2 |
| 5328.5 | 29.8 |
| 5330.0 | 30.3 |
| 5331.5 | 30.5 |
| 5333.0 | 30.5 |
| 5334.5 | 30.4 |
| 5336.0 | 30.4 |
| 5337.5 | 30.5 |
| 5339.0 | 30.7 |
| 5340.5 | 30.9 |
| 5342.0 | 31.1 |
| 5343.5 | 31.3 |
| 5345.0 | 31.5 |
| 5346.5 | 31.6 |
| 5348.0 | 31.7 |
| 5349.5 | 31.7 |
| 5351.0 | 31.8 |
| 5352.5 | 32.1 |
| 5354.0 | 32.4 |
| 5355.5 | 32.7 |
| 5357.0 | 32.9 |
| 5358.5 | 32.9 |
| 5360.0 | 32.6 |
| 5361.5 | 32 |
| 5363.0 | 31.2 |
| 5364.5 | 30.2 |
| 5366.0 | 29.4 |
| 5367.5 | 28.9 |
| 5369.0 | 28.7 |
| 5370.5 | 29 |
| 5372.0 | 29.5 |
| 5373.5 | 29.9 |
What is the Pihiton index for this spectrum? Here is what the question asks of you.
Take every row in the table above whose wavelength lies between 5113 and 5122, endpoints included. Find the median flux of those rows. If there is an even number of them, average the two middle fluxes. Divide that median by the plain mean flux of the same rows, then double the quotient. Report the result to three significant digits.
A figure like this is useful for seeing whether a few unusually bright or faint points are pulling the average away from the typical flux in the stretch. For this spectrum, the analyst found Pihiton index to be 2.00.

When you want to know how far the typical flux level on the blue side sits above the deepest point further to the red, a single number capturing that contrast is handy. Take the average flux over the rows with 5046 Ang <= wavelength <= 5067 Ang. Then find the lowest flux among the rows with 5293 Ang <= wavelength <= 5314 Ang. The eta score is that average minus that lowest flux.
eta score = -0.9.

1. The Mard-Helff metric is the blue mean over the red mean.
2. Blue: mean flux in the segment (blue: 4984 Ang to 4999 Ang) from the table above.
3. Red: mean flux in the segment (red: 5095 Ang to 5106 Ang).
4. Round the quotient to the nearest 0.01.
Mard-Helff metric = 1.05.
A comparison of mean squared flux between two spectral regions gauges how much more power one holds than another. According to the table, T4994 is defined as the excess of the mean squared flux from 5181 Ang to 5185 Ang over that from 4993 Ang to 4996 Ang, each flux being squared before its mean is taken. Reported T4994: -191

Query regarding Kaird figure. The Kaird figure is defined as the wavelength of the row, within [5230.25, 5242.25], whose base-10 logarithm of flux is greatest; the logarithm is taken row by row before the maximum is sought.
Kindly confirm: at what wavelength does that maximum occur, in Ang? 5235.5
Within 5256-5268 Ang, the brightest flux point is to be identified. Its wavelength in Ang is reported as 5256.5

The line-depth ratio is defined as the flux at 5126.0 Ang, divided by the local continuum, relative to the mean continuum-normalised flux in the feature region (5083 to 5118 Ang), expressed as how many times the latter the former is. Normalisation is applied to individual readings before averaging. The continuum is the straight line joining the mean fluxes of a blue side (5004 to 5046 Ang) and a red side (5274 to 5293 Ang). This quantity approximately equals 1.00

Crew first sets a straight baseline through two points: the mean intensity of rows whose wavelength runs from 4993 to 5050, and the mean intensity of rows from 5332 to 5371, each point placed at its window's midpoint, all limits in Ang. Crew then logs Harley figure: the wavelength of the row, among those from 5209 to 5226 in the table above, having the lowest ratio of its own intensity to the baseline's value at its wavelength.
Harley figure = 5225.0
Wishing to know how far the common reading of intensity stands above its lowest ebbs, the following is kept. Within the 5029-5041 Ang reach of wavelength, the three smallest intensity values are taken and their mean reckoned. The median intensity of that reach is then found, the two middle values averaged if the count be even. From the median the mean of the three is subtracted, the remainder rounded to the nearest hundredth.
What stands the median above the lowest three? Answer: 1.10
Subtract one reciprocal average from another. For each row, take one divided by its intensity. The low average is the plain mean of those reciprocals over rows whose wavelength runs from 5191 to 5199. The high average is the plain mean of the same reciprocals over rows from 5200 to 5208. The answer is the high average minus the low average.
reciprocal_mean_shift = 0.000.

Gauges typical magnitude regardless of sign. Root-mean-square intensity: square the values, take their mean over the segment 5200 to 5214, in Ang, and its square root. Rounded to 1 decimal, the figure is 26.5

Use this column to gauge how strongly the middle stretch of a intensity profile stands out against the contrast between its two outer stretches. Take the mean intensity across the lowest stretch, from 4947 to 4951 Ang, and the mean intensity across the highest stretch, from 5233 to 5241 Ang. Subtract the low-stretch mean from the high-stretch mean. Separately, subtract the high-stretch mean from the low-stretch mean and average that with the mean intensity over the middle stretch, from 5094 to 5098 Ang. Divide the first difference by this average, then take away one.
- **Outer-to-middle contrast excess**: -1.13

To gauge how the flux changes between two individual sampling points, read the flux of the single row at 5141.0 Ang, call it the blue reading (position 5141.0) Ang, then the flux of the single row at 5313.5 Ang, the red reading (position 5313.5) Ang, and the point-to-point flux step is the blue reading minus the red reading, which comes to -6.8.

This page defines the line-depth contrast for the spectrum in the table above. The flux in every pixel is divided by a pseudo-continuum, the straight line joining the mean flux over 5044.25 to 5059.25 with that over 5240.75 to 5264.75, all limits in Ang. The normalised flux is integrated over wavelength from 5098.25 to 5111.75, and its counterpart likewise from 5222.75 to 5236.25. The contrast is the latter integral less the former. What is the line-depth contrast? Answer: 0.30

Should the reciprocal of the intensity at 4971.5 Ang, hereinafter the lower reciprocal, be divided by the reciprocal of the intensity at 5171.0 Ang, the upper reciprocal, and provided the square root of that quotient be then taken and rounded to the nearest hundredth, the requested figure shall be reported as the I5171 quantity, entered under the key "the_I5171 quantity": 0.87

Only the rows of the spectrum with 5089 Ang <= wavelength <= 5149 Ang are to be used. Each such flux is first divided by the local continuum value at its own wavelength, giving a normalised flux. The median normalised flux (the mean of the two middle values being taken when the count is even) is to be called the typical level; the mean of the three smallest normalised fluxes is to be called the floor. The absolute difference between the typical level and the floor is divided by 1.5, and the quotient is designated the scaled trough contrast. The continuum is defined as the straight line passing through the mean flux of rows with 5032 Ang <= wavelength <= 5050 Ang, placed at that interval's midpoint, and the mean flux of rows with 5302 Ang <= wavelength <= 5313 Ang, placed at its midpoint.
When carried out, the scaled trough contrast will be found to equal 0.044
